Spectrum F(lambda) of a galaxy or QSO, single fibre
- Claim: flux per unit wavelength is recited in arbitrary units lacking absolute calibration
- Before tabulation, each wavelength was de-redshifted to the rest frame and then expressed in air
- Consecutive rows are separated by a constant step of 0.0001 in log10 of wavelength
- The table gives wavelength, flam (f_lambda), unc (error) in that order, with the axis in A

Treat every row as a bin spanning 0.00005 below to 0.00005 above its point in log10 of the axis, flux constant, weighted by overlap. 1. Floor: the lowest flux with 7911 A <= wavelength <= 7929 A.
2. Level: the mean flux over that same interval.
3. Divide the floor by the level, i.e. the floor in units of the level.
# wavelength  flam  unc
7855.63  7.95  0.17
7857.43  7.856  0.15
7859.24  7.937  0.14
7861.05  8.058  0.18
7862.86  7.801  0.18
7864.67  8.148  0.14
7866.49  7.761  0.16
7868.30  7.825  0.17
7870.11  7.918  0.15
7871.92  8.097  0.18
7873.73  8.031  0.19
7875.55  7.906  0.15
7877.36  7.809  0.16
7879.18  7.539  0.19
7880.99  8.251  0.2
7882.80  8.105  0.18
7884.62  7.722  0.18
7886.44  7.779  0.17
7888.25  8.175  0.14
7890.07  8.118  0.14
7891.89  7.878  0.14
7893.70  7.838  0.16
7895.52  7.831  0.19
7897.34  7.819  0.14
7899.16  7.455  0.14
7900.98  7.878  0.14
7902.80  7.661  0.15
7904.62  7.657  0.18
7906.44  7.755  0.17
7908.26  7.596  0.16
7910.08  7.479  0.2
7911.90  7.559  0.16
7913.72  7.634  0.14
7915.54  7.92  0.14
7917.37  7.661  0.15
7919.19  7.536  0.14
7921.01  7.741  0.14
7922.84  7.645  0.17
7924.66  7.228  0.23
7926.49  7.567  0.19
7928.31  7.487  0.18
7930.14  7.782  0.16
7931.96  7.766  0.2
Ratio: 0.951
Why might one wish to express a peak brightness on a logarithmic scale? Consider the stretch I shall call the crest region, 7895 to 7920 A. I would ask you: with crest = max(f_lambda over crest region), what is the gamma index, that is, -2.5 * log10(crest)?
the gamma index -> -2.25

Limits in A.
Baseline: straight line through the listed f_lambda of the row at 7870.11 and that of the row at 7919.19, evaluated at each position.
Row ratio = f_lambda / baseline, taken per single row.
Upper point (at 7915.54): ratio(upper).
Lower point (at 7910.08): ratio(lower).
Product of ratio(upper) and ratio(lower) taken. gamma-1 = 1.03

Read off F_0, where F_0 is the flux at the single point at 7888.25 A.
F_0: 8.175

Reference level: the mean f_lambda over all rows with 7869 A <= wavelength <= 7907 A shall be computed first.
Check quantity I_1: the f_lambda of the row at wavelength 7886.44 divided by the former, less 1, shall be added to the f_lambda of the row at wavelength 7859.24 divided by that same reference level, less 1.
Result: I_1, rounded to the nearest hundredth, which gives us 0.00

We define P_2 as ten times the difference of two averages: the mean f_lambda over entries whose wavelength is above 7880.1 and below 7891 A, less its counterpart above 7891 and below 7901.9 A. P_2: 2.4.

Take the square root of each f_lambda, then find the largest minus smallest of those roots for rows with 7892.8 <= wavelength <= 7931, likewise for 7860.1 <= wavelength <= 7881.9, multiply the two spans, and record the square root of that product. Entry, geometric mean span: 0.126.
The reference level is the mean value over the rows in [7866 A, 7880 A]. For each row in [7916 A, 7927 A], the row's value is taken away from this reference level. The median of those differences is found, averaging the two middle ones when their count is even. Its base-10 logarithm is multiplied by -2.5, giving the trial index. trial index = 1.5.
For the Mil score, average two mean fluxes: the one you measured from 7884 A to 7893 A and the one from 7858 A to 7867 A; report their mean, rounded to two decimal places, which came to 7.94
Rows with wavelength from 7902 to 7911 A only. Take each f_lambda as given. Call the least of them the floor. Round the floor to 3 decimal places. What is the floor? 7.479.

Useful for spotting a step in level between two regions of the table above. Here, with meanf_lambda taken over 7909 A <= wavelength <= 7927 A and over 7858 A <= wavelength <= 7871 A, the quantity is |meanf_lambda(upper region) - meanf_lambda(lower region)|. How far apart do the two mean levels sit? 0.32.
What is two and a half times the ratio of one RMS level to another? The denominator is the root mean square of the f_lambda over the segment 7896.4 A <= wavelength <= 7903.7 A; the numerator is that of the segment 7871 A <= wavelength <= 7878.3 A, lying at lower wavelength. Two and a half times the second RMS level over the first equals 2.58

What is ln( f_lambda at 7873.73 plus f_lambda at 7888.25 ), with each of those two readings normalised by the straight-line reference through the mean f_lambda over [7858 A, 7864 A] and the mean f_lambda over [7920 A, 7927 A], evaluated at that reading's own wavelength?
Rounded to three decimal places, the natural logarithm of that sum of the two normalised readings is 0.730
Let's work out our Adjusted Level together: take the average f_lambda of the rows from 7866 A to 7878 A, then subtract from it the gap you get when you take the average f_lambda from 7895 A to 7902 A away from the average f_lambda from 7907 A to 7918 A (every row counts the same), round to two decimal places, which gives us 8.01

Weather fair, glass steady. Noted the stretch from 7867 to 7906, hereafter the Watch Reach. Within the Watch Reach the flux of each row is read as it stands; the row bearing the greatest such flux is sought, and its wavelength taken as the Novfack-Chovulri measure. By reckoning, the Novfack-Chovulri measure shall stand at 7880.99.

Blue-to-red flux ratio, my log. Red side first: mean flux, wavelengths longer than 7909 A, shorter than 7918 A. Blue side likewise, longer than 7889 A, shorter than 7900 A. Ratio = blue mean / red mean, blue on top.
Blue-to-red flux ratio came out 1.023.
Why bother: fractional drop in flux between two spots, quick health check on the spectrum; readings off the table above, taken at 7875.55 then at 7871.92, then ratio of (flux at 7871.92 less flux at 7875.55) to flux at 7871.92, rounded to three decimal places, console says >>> 0.024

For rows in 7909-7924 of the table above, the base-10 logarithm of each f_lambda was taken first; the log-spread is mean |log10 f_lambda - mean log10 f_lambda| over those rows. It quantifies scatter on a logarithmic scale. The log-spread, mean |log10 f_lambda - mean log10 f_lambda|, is 0.0054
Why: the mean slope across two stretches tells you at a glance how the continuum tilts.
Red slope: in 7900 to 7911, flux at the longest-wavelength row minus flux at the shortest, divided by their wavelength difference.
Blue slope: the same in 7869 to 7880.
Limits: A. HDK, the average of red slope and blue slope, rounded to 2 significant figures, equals -0.043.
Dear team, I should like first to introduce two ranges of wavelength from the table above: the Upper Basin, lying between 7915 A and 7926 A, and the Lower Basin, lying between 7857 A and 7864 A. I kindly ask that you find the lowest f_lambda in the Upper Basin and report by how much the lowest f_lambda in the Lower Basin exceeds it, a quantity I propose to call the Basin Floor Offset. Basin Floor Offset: 0.57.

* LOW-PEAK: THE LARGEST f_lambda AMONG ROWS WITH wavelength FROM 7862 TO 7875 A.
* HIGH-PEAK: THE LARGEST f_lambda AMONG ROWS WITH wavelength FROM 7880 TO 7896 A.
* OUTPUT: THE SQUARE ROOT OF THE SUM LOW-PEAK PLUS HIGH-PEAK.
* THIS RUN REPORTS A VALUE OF 4.05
